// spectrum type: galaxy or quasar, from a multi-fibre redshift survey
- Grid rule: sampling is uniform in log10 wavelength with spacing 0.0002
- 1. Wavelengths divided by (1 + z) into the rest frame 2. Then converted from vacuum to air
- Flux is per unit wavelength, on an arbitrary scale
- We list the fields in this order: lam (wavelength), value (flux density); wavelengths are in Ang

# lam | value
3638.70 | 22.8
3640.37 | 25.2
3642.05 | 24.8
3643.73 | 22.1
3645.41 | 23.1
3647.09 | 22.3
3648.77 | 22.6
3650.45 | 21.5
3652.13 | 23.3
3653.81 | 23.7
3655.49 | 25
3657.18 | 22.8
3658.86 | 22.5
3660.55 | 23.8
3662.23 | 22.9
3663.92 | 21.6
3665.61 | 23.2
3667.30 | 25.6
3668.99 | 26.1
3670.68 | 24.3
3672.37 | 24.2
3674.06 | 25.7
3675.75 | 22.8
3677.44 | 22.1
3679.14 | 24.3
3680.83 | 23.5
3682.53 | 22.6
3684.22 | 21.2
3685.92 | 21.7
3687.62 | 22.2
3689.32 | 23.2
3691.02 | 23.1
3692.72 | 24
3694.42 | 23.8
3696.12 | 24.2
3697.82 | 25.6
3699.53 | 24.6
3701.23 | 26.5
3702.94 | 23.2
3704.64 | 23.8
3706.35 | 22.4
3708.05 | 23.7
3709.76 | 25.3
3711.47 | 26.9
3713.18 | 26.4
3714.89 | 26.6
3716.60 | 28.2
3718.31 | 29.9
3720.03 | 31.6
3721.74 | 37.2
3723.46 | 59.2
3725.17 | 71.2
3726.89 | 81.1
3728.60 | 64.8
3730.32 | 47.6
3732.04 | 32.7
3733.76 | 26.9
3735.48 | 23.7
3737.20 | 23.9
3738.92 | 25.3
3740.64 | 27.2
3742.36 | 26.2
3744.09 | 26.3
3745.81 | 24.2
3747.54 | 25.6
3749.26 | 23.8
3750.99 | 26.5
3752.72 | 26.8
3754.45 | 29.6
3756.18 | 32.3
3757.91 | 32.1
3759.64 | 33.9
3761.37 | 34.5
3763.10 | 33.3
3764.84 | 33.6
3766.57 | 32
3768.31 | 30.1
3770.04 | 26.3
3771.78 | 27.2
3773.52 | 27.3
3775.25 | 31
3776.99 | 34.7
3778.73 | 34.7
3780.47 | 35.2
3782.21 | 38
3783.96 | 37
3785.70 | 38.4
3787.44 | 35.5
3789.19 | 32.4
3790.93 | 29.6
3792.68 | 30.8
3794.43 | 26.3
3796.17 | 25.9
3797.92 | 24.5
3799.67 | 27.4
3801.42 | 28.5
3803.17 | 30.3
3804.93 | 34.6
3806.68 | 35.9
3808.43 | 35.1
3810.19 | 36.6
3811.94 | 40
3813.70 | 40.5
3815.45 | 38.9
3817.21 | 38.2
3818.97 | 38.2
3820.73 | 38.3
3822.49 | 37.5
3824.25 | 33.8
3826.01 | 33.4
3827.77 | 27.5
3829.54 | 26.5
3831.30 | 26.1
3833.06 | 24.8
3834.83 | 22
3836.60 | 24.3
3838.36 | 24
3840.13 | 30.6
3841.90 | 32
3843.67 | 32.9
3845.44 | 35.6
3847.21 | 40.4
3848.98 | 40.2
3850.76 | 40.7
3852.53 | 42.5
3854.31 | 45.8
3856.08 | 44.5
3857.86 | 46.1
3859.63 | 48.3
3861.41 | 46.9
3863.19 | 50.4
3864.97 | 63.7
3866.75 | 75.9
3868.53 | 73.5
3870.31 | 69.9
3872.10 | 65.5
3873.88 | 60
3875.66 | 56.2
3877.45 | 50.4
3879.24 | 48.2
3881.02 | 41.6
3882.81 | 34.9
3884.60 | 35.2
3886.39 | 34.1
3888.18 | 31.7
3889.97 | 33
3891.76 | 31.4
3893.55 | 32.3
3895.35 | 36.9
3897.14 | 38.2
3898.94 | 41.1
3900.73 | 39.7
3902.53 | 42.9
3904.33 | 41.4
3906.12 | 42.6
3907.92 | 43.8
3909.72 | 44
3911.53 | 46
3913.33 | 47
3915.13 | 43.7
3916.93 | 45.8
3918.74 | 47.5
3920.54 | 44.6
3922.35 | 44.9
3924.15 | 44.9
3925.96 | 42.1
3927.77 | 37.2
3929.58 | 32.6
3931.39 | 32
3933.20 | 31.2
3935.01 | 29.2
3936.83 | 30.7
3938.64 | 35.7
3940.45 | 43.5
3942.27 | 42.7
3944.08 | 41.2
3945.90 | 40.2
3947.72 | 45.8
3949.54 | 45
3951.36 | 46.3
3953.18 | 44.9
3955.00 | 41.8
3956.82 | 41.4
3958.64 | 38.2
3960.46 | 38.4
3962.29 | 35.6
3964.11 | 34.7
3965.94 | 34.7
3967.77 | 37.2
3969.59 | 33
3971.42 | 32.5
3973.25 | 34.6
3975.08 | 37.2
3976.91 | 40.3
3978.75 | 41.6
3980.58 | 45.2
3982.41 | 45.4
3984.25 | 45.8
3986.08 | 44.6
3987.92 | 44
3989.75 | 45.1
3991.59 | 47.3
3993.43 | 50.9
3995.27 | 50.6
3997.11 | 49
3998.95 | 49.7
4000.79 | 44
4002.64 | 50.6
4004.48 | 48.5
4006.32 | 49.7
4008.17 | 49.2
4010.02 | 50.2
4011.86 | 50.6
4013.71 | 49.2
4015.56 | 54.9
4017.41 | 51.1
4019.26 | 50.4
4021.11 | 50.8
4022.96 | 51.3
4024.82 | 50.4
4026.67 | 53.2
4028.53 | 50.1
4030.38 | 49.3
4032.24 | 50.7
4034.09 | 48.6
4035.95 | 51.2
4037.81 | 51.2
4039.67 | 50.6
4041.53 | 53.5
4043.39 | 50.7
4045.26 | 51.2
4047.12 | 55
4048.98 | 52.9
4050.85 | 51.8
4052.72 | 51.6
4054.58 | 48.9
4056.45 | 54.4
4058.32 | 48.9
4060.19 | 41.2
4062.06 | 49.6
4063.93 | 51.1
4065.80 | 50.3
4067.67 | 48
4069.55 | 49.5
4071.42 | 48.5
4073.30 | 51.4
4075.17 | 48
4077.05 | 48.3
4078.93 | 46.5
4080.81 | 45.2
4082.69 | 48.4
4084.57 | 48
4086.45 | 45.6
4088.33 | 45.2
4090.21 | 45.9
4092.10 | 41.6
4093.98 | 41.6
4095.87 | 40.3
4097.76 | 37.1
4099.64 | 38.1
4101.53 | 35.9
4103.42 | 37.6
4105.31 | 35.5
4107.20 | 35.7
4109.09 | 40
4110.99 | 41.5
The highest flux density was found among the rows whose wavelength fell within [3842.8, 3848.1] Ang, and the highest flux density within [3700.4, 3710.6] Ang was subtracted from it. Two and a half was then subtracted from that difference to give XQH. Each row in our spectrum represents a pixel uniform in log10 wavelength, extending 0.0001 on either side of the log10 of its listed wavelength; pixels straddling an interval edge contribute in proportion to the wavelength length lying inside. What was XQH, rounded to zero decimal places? 11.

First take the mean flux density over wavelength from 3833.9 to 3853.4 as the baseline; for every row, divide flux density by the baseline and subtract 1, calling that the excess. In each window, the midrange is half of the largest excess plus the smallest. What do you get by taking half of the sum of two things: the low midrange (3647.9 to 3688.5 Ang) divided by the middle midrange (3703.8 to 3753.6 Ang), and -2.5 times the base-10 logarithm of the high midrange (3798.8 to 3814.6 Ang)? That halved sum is 1.8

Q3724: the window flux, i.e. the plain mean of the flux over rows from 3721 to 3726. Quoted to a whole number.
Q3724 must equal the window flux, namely 56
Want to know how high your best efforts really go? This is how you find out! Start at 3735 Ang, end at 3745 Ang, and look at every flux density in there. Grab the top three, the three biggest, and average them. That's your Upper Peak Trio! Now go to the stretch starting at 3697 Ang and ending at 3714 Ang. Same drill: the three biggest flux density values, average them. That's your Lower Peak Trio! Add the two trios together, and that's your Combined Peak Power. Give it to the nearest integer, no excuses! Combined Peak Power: 53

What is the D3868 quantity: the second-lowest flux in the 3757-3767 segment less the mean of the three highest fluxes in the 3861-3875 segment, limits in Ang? -41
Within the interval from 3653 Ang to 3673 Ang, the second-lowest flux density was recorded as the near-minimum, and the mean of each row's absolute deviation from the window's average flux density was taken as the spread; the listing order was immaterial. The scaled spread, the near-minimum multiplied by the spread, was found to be 23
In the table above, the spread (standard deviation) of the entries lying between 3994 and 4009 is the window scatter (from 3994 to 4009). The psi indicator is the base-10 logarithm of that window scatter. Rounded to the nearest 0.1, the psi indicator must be 0.3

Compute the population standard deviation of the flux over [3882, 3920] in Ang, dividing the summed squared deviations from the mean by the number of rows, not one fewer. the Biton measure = 5.3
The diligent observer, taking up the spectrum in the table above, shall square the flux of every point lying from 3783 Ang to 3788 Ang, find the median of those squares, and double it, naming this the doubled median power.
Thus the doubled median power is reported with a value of 2738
